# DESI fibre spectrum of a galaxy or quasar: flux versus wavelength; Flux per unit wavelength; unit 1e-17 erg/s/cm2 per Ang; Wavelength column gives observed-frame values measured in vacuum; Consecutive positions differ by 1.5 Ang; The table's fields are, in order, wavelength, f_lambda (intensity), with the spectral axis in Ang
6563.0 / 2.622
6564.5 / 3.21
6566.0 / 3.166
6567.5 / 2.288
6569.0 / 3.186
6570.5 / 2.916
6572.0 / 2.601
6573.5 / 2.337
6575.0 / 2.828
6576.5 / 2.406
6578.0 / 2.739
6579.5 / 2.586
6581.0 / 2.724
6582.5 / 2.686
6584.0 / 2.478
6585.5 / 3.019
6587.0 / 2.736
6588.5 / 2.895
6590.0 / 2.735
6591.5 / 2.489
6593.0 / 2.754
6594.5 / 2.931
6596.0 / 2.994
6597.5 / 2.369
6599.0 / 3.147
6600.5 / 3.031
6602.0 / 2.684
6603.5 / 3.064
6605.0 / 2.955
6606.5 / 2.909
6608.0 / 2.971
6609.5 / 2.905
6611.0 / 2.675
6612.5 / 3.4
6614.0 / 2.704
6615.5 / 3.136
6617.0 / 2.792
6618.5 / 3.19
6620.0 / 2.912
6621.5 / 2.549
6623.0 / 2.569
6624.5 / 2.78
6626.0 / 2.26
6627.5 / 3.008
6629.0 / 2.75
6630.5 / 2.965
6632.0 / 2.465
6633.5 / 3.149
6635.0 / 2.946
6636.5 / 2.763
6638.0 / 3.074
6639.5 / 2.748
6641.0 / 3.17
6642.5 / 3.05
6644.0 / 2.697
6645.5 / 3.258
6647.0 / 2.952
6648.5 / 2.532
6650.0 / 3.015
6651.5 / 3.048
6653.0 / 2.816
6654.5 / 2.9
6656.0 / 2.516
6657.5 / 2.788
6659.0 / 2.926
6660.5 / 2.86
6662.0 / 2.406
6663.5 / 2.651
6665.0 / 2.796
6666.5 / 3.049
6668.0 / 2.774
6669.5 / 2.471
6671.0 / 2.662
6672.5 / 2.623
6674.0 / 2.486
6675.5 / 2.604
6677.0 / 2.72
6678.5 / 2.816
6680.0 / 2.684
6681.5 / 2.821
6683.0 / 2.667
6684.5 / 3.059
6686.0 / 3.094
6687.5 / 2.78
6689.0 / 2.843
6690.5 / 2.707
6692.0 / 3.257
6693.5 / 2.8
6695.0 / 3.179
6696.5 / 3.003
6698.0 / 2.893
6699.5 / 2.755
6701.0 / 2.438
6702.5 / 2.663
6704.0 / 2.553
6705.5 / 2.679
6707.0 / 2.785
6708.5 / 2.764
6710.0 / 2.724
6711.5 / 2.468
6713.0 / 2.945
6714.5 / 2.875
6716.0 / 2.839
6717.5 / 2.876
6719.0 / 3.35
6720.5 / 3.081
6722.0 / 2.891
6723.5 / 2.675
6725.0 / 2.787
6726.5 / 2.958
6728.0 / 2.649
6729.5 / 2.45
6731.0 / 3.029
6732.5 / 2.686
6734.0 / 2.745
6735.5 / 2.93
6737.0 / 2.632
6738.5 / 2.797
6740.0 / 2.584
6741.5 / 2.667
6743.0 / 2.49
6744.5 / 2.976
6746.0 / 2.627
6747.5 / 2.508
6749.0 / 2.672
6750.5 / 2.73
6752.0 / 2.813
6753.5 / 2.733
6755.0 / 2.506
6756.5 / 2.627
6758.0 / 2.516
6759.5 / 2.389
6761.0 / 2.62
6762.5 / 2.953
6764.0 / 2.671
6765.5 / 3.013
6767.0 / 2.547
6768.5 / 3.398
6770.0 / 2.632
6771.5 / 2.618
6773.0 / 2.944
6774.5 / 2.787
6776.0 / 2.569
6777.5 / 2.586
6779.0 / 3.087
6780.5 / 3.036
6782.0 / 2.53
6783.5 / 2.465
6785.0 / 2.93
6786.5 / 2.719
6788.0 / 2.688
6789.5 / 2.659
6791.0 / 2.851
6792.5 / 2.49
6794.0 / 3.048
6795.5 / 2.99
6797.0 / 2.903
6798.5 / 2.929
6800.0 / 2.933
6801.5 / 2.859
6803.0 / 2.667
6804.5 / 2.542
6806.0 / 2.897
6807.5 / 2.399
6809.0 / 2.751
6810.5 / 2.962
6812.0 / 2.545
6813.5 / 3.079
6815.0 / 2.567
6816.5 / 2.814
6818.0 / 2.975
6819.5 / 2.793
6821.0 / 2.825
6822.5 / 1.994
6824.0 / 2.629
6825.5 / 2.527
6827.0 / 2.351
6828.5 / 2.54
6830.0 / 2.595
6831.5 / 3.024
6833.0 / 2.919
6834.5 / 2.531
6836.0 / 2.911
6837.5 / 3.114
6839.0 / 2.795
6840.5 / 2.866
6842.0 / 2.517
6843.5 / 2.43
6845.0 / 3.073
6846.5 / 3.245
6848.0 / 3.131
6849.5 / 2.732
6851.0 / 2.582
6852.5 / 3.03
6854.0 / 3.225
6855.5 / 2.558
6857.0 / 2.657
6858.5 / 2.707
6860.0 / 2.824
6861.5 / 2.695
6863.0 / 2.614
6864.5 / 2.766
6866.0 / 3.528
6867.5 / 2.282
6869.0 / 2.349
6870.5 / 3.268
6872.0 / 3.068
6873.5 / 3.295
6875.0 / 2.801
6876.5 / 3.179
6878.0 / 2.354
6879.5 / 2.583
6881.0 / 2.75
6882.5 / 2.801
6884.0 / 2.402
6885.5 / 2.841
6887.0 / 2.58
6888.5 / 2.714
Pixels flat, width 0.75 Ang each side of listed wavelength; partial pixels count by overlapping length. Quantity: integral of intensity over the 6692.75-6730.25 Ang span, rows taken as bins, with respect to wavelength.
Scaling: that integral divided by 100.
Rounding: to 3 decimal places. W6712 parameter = 1.051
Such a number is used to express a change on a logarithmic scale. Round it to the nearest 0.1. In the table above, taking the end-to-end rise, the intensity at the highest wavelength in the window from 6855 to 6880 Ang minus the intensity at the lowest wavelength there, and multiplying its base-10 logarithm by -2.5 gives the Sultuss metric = 4.0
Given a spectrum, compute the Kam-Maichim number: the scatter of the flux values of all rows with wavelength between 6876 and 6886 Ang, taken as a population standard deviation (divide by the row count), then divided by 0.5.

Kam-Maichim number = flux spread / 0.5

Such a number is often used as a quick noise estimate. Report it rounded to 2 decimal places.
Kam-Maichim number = 0.53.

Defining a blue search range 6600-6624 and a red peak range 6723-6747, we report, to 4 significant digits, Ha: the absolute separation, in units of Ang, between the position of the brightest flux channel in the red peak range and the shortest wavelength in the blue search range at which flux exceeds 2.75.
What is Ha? 130.5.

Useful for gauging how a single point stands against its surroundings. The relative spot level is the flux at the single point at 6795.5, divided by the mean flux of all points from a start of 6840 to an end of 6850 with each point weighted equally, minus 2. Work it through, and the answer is -0.95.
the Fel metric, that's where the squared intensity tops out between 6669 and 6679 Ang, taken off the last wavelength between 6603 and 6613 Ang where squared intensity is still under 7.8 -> -67.5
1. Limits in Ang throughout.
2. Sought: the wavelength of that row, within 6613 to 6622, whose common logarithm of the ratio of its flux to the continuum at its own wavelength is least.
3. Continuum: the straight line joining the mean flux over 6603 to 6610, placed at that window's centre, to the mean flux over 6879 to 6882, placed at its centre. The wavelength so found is 6621.5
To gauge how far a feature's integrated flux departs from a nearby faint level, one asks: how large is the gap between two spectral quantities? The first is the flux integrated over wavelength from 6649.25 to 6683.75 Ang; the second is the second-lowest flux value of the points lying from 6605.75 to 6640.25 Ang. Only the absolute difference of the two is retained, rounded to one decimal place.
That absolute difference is 92.2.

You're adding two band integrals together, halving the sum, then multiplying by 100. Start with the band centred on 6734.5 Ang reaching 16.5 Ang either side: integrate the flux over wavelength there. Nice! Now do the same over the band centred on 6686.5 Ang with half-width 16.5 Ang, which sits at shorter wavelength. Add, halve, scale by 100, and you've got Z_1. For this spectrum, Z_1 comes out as 9185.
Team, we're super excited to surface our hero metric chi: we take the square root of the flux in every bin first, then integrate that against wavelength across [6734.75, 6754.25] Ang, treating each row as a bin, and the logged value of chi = 32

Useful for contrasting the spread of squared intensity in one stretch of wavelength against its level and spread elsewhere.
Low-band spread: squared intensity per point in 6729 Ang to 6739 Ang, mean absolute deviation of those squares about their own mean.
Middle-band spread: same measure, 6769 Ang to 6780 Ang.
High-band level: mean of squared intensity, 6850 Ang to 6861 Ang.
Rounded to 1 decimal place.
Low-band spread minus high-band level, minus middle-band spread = -8.0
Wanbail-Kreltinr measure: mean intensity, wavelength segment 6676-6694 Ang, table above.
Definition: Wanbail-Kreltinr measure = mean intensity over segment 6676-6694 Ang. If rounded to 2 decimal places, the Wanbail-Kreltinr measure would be 2.85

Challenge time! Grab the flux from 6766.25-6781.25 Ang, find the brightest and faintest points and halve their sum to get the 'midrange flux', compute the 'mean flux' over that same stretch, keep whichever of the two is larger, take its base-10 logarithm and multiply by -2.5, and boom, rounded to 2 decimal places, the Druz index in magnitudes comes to -1.18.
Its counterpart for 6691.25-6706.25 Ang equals -1.14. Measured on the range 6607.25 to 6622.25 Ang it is -1.18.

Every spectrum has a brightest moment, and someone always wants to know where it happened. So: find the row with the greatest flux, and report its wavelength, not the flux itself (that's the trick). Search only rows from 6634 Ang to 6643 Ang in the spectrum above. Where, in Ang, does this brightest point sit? 6641.0 Ang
